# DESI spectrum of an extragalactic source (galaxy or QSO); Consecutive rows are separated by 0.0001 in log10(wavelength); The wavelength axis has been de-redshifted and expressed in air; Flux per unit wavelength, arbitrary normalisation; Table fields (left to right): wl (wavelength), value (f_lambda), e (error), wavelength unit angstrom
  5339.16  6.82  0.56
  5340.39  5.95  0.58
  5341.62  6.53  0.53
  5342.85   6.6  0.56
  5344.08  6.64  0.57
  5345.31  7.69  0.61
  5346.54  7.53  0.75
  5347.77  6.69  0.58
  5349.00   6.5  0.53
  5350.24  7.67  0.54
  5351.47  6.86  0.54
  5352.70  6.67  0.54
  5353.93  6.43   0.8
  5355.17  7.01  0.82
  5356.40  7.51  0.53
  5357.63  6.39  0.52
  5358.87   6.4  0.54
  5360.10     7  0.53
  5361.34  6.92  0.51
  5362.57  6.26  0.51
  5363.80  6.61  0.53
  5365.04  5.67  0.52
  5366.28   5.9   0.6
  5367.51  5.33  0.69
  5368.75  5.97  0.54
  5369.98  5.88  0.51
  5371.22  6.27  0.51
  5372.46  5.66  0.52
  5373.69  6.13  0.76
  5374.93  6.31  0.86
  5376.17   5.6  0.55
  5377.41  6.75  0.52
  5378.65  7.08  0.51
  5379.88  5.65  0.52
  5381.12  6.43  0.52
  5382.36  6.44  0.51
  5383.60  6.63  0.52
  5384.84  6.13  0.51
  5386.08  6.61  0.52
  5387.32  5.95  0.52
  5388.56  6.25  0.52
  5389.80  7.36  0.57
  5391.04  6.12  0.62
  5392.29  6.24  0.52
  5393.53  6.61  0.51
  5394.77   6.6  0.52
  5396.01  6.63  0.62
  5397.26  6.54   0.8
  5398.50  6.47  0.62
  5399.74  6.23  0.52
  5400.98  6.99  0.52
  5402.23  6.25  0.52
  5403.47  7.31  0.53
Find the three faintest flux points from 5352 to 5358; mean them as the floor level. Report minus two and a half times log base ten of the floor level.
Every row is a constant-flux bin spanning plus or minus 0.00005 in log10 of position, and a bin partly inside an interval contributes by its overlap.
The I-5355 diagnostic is -2.03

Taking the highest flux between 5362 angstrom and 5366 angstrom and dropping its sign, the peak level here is 6.6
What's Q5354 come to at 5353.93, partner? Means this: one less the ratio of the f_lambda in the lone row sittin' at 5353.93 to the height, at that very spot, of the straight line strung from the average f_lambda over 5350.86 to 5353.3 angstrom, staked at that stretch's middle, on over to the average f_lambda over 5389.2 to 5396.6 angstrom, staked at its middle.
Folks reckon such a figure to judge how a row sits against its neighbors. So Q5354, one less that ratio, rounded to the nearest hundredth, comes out 0.05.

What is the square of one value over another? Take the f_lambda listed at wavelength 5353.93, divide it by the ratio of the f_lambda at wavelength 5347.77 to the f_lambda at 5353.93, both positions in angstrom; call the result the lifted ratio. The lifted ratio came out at 6.2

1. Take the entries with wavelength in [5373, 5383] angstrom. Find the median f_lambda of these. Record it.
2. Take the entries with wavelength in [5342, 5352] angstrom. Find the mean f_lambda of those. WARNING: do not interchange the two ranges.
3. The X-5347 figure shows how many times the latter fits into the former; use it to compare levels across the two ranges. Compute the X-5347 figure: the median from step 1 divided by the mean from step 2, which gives 0.91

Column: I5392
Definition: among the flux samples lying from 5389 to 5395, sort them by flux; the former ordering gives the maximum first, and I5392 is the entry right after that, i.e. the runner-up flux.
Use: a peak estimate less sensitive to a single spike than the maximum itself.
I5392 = 6.61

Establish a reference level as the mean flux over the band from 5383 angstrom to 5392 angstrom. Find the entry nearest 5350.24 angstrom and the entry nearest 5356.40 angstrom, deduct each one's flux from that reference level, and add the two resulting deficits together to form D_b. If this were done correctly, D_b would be -2.3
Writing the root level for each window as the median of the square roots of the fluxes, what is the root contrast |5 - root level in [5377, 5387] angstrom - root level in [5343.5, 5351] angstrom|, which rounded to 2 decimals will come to 0.22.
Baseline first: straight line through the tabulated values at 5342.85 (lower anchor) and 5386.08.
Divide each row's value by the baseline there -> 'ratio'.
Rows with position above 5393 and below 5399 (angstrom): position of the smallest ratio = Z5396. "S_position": 5398.50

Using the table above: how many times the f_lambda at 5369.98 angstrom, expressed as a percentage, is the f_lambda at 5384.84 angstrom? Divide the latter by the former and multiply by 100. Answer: 104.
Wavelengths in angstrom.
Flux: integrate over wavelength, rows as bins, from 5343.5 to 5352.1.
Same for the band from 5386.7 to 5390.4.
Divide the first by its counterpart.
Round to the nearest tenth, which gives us 2.5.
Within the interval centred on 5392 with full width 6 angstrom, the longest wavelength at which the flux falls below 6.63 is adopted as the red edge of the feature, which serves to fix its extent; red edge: 5394.77 angstrom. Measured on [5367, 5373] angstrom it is 5372.46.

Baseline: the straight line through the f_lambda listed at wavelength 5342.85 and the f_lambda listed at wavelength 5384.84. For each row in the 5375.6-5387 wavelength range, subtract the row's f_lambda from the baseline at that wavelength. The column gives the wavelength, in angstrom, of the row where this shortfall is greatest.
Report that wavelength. 5376.17 angstrom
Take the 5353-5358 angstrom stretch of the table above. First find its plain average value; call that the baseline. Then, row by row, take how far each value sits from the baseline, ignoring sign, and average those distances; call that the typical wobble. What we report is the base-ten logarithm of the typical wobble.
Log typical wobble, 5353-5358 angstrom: -0.372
